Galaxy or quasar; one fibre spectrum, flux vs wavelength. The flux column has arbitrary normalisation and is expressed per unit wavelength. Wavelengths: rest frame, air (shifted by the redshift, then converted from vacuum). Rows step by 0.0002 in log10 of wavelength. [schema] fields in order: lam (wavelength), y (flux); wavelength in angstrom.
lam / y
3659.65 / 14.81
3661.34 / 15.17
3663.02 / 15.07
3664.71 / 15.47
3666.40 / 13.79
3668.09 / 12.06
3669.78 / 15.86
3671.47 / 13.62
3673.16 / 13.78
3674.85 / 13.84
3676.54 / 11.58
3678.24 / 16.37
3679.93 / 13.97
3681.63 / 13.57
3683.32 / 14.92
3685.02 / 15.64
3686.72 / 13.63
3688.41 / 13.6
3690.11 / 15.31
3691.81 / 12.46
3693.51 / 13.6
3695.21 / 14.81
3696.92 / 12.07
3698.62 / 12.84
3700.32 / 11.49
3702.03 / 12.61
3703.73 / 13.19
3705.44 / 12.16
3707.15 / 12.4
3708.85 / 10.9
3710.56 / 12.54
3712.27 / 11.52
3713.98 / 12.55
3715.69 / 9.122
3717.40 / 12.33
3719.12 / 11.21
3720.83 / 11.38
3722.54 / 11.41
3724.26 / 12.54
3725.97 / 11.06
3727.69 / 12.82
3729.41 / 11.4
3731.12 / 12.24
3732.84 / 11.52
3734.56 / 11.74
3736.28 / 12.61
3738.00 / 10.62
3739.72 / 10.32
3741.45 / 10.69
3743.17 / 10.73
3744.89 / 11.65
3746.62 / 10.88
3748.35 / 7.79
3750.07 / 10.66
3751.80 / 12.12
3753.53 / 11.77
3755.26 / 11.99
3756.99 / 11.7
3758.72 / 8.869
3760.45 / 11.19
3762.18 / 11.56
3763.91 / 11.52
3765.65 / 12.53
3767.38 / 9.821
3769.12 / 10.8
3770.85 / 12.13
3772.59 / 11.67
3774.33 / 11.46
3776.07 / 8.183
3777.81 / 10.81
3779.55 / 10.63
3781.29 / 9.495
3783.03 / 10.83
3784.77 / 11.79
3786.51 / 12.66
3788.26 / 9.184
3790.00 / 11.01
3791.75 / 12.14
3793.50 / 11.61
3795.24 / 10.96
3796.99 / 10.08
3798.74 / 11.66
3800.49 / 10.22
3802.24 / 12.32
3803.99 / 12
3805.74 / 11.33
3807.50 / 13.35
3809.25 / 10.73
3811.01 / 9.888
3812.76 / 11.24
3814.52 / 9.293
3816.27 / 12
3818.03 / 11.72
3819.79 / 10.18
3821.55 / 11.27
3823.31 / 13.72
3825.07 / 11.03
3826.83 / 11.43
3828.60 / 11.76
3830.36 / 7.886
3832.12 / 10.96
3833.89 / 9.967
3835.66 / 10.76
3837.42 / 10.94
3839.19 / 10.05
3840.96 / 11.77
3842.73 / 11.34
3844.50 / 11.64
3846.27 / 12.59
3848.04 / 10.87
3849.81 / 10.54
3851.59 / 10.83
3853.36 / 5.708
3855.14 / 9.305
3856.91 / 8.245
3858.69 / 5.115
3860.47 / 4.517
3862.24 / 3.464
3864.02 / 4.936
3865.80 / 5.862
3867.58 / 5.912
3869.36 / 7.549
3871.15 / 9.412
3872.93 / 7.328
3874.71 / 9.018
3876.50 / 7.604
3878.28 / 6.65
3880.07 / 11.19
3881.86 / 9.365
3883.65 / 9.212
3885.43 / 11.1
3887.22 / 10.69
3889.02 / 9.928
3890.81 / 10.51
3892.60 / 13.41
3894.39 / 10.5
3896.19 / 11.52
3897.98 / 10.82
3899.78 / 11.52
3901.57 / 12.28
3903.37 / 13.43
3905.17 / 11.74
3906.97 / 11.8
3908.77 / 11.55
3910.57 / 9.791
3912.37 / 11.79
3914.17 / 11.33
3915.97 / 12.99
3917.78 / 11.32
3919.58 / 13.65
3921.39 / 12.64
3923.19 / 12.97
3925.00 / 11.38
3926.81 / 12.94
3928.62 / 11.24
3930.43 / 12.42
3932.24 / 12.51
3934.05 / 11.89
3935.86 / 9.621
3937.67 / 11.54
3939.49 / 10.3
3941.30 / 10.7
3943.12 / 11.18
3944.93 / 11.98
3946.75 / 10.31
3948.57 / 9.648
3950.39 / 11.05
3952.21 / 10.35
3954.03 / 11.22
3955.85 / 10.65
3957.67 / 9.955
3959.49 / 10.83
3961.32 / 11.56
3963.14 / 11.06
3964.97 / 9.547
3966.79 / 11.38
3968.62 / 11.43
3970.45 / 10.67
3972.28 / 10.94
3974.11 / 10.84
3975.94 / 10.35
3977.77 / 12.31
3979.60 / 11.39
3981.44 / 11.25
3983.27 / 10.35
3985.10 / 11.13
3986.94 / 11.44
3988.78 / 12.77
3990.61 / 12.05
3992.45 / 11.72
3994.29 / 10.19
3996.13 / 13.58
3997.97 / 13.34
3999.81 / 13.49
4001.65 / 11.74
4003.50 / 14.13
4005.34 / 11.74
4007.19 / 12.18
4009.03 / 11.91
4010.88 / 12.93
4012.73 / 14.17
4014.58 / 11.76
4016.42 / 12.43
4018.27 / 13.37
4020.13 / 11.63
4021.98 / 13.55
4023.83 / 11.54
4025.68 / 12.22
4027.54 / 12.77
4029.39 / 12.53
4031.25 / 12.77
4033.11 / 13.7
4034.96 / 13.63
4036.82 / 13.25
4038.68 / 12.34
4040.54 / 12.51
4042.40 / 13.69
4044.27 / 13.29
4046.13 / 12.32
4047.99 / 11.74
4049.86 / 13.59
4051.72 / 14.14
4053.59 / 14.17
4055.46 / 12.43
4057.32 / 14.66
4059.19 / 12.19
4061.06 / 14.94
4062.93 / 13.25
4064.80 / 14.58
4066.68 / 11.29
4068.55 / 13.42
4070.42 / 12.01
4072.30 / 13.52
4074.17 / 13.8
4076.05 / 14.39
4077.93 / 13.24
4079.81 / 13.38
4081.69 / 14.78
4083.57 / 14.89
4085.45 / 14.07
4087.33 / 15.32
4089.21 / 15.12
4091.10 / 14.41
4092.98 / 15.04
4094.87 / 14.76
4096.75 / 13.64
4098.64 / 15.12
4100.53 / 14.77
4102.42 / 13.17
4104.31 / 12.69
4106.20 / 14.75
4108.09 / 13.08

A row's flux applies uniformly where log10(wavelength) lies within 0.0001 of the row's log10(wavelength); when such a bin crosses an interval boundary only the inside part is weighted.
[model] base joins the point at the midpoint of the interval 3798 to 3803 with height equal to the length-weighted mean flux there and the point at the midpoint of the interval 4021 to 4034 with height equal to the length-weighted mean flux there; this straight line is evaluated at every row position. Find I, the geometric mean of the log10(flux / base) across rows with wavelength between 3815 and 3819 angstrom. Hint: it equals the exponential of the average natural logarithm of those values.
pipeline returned 0.01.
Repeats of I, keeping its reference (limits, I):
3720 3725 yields 0.03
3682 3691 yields 0.13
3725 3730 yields 0.02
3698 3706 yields 0.06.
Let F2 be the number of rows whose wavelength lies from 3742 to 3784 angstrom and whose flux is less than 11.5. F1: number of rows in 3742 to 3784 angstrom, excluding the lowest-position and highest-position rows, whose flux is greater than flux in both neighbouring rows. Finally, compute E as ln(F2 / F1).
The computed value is 0.7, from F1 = 7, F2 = 14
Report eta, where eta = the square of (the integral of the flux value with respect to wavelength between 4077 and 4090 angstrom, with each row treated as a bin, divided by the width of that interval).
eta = 207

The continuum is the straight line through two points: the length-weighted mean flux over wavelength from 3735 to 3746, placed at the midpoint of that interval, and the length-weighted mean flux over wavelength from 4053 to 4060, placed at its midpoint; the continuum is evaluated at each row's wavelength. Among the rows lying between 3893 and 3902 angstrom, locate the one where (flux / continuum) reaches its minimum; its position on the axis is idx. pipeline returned 3894.39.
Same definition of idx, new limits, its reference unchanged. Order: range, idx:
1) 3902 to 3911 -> 3910.57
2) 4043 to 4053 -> 4047.99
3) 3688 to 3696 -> 3691.81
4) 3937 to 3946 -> 3939.49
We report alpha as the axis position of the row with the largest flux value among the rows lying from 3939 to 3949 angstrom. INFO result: 3944.93 angstrom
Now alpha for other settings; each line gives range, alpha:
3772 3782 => 3772.59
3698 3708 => 3703.73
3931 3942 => 3932.24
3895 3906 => 3903.37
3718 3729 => 3727.69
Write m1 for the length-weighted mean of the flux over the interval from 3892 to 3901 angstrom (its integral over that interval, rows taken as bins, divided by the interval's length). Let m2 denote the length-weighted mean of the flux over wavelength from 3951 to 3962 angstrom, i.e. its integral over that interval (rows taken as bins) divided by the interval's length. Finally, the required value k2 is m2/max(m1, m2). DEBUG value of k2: 0.93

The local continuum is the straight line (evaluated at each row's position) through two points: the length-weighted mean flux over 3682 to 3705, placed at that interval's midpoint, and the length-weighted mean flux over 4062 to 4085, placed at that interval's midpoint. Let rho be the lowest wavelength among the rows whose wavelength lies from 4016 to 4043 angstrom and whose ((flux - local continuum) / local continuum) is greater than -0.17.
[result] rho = 4016.42 angstrom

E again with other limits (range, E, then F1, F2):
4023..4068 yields -1.9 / 7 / 1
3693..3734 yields -0.2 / 10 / 8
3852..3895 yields 1.3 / 6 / 23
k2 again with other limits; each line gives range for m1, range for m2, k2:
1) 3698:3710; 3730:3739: 0.96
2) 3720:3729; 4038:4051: 1.00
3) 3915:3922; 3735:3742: 0.88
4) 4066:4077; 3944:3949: 0.82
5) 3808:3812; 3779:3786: 1.00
